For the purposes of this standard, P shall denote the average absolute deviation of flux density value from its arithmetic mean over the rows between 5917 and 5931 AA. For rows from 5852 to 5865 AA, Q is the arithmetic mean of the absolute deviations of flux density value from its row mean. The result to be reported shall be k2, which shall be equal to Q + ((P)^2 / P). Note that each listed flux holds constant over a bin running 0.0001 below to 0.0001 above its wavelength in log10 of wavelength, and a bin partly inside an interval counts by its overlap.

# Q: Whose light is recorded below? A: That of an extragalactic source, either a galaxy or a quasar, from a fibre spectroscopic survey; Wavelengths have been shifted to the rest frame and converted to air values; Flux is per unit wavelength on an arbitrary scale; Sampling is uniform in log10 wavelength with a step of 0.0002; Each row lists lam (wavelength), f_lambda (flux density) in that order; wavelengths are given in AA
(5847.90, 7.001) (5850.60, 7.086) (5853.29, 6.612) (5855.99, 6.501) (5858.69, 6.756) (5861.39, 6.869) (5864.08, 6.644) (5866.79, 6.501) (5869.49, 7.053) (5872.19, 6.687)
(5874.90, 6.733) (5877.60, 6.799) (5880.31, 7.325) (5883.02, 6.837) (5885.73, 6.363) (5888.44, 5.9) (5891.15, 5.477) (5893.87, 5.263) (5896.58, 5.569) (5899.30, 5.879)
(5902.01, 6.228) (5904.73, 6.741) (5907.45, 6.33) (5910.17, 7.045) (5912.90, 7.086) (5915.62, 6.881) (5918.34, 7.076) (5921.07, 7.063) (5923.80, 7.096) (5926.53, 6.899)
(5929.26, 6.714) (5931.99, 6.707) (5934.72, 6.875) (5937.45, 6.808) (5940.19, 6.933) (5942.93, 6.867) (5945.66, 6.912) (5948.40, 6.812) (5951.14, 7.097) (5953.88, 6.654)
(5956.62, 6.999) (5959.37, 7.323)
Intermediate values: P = 0.13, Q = 0.11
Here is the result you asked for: 0.24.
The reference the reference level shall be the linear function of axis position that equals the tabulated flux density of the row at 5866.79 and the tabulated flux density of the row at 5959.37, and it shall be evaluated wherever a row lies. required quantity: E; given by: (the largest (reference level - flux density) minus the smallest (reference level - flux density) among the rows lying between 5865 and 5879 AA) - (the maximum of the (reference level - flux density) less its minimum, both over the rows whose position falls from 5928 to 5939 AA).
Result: 0.4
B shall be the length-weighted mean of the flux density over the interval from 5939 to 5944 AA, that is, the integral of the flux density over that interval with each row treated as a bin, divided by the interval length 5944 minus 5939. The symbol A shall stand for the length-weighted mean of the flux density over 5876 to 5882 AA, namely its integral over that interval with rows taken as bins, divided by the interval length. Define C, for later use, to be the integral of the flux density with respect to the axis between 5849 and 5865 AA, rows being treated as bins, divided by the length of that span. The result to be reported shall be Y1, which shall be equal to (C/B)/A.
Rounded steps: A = 7.04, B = 6.9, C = 6.75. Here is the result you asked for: 0.139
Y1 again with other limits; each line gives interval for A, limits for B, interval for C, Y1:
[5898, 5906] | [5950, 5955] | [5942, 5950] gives 0.159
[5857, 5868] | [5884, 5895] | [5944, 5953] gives 0.179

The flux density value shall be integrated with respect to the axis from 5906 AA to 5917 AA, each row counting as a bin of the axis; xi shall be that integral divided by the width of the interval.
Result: 6.84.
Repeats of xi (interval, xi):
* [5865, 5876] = 6.73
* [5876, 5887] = 6.83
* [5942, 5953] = 6.92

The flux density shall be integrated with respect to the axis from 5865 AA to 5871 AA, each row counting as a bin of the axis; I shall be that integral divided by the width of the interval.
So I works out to 6.76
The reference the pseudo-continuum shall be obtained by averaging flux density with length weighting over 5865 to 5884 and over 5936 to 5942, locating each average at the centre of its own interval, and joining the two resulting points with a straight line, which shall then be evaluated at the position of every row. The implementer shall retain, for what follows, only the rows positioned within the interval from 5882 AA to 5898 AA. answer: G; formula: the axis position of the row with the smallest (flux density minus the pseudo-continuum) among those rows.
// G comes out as 5893.87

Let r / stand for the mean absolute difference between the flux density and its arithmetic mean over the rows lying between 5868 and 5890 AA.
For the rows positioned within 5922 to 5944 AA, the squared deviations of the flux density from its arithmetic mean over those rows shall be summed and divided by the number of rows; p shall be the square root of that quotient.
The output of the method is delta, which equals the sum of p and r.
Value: 0.41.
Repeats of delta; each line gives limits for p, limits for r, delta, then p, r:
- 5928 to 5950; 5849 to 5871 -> 0.27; 0.08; 0.19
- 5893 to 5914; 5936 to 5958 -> 0.73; 0.63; 0.10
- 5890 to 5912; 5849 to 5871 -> 0.78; 0.59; 0.19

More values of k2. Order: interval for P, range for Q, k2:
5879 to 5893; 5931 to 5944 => 0.62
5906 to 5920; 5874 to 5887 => 0.44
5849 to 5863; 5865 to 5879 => 0.31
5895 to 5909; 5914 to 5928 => 0.43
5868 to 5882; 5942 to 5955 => 0.32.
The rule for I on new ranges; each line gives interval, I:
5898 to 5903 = 6.05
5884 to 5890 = 6.16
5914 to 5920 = 6.99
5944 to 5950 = 6.88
